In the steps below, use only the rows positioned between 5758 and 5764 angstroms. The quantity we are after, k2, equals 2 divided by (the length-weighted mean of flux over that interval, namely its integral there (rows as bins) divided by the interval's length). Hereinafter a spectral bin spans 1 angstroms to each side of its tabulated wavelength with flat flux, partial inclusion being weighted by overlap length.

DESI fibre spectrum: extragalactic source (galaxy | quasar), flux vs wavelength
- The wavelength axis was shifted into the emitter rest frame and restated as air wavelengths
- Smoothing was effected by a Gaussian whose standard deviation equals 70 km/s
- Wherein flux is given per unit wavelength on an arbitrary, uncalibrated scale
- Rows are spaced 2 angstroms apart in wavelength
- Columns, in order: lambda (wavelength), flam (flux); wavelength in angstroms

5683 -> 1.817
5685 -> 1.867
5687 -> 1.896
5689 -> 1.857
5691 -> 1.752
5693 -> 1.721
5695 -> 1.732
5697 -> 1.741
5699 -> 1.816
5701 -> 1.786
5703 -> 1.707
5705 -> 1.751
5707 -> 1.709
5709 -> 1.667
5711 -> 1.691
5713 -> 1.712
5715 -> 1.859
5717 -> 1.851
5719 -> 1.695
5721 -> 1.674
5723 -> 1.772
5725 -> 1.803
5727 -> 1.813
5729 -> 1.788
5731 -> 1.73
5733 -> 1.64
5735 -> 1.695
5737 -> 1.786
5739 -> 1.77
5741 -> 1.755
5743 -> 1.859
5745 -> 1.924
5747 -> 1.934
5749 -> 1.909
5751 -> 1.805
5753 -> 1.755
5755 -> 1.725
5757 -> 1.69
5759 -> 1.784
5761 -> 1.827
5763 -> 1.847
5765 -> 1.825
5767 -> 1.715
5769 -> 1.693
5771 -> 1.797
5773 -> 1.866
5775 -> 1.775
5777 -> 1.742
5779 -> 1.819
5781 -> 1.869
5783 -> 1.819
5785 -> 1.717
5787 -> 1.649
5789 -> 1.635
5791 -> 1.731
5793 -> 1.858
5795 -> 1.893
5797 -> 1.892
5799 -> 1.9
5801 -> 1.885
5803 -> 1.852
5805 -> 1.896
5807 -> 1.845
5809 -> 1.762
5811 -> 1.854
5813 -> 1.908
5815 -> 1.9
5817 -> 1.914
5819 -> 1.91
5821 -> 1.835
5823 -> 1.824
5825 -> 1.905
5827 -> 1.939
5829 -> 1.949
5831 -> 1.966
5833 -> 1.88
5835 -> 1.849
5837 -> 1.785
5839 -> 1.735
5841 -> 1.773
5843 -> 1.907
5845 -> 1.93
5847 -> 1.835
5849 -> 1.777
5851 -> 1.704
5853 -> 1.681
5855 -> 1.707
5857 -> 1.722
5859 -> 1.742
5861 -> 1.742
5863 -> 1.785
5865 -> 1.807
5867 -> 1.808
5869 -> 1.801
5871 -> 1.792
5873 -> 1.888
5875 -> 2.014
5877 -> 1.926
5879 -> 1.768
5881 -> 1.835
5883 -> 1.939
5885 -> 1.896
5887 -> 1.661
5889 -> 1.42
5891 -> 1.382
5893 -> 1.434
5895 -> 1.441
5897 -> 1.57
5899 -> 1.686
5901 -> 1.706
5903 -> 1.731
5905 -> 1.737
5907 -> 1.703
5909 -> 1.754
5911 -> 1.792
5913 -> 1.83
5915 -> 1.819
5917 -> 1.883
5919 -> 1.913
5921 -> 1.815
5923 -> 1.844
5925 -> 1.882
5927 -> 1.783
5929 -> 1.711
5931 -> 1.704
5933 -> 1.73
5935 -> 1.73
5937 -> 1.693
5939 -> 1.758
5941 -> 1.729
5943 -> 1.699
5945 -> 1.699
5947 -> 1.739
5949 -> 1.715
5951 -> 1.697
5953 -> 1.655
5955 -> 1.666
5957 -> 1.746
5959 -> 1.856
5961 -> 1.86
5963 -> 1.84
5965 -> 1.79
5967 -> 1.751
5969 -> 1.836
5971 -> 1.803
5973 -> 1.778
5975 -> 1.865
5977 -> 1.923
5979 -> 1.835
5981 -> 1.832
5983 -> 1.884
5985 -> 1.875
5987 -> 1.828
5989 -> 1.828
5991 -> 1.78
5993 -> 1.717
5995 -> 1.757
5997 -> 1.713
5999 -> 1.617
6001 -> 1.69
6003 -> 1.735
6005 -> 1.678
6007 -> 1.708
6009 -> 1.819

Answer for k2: 1.10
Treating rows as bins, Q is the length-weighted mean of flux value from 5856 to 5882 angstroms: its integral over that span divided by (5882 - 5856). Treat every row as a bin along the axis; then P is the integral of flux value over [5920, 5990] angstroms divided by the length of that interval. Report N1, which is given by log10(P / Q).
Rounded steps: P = 1.782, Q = 1.82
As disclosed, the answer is -0.009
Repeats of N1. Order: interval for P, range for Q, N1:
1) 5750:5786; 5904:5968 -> 0.004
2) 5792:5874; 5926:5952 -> 0.028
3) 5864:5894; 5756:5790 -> -0.003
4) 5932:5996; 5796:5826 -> -0.022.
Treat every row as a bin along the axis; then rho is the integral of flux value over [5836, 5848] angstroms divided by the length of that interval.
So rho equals 1.83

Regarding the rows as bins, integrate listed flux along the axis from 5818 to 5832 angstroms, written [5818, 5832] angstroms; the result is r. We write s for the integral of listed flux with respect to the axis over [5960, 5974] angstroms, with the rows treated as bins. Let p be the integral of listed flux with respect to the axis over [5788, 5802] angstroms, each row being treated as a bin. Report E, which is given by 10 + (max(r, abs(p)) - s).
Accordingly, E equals 11.3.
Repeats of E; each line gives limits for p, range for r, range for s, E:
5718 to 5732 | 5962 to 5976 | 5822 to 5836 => 8.7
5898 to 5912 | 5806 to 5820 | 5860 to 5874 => 10.9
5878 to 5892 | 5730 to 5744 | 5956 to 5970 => 9.1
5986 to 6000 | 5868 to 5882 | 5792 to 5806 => 9.7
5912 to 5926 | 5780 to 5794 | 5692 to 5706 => 11.5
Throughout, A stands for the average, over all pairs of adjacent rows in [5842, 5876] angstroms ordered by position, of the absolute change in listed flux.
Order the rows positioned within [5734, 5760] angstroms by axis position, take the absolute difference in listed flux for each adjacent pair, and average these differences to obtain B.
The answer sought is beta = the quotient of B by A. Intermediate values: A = 0.040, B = 0.053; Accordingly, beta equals 1.34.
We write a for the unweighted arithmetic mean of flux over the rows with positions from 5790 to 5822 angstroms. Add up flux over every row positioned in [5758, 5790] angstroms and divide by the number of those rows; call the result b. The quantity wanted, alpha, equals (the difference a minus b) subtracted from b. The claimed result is 1.68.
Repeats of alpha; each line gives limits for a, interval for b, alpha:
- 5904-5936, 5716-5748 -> 1.77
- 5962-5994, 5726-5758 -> 1.75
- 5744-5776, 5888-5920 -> 1.55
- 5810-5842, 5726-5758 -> 1.70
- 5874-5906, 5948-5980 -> 1.88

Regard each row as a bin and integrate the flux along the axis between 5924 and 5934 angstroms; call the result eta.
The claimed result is 17.6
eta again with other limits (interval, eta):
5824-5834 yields 19.3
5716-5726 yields 17.6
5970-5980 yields 18.4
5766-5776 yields 17.7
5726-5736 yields 17.3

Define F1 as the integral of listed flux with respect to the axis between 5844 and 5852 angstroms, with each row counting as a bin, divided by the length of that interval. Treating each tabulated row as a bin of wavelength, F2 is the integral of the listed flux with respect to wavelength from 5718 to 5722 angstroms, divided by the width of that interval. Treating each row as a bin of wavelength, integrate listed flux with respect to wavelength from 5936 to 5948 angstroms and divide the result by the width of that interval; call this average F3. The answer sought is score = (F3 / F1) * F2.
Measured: 1.60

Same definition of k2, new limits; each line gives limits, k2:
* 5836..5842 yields 1.13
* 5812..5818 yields 1.05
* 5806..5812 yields 1.10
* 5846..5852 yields 1.13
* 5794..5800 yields 1.06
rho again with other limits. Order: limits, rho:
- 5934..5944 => 1.72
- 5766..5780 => 1.77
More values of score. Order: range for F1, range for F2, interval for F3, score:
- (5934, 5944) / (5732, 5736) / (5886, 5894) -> 1.43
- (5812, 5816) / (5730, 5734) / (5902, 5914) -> 1.56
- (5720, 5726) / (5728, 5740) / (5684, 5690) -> 1.86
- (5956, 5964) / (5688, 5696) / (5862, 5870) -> 1.74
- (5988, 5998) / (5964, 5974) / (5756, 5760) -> 1.77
